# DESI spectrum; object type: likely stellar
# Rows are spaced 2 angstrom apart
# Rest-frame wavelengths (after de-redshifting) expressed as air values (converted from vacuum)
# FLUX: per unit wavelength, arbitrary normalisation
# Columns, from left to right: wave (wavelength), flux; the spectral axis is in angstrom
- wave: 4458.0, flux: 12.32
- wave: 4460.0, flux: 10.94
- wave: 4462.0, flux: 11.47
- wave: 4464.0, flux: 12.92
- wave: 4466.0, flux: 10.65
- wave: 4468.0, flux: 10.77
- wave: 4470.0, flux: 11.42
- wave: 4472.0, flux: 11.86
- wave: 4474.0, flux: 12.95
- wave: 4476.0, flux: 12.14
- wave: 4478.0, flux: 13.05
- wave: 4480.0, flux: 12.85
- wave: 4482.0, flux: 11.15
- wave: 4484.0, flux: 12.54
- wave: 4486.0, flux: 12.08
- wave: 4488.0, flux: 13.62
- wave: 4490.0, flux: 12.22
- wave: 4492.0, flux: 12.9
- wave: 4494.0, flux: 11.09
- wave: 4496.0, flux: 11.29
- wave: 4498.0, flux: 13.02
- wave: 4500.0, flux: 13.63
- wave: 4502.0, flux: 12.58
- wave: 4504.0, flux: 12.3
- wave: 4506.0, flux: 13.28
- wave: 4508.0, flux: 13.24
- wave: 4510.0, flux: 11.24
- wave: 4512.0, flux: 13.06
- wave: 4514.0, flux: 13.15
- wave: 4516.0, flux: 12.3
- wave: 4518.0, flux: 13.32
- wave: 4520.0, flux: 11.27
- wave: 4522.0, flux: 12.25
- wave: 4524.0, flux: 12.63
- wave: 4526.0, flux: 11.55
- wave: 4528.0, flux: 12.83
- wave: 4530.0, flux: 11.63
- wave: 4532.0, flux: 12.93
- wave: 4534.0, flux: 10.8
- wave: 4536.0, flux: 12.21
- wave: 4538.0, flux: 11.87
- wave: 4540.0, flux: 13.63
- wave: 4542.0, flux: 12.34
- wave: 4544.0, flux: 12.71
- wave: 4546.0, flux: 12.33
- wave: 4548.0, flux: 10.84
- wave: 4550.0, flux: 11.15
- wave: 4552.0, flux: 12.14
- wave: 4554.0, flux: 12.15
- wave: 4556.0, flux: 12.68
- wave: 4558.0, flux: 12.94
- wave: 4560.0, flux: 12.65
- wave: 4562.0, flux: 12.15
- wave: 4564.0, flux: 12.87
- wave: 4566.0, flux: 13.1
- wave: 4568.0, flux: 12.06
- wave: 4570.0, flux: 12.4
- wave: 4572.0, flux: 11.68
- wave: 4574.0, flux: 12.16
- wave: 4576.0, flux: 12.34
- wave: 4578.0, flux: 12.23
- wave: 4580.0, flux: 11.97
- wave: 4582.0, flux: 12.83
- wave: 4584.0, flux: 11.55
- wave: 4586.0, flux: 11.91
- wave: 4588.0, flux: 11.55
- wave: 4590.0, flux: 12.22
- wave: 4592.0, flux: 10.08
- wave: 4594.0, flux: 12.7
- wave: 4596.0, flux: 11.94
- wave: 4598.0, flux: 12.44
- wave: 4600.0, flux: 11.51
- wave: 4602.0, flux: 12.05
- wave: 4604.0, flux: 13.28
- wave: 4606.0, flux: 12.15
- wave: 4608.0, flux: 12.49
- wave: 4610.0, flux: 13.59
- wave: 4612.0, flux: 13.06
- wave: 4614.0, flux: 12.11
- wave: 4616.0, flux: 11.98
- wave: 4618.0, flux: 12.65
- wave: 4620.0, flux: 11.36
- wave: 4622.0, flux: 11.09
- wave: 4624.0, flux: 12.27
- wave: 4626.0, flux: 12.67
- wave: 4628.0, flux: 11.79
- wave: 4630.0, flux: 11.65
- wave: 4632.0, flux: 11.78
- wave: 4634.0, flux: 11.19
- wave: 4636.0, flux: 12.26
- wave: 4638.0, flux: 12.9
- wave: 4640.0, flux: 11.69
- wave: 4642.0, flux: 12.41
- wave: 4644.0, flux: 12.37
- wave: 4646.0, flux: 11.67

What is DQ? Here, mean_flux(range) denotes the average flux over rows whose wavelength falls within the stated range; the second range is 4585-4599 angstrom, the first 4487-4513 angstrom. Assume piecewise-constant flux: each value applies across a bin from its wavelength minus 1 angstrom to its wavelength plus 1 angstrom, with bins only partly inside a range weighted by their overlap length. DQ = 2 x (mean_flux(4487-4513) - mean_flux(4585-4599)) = 1.5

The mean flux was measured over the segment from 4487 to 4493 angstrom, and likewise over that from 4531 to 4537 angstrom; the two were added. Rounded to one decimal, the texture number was 24.9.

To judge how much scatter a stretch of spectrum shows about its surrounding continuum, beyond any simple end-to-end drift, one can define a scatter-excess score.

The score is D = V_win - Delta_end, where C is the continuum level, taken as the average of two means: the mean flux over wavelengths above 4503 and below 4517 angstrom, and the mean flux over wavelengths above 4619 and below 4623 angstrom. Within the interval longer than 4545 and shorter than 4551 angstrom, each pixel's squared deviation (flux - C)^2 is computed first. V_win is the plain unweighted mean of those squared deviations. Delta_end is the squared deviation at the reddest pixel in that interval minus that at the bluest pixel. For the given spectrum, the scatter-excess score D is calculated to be 0.19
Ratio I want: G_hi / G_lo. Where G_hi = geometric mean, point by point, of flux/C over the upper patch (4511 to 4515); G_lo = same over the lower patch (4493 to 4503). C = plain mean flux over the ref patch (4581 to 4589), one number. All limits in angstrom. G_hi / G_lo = 1.07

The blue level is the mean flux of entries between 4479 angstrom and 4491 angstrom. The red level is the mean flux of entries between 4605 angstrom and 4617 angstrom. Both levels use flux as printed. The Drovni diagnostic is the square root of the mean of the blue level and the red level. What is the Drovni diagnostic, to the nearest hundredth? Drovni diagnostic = 3.53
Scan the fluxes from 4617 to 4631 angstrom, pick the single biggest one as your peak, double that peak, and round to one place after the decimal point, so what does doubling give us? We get 25.3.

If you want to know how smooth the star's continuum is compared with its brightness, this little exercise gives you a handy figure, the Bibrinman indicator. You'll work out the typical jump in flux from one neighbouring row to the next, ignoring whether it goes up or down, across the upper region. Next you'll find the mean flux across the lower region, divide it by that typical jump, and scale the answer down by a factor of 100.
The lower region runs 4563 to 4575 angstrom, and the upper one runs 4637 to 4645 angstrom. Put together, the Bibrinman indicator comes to 0.189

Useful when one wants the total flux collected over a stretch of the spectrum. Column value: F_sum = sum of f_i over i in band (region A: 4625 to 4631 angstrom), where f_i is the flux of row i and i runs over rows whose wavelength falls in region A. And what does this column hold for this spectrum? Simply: 36.1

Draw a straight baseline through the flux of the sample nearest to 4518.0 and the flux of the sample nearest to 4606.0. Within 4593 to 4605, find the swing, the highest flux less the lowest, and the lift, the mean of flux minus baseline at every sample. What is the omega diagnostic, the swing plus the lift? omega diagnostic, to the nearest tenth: 1.8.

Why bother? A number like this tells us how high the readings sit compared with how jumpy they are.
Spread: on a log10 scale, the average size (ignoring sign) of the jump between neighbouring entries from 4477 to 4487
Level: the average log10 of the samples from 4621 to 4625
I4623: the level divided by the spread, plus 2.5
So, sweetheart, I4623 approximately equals 34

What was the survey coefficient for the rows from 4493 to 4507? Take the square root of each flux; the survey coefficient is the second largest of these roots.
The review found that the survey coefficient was 3.64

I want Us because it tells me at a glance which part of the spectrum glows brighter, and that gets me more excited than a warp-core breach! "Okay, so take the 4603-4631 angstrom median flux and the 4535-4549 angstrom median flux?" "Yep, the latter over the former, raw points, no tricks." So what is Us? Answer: 1.01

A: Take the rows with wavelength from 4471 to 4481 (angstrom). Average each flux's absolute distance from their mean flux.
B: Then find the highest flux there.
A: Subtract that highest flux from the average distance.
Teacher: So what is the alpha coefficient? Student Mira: -12.59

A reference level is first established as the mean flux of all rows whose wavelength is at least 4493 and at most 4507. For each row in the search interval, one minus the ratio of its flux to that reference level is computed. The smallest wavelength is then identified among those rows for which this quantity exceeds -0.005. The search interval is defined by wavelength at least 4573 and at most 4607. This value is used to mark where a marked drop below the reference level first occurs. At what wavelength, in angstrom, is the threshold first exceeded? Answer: 4574.0 angstrom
